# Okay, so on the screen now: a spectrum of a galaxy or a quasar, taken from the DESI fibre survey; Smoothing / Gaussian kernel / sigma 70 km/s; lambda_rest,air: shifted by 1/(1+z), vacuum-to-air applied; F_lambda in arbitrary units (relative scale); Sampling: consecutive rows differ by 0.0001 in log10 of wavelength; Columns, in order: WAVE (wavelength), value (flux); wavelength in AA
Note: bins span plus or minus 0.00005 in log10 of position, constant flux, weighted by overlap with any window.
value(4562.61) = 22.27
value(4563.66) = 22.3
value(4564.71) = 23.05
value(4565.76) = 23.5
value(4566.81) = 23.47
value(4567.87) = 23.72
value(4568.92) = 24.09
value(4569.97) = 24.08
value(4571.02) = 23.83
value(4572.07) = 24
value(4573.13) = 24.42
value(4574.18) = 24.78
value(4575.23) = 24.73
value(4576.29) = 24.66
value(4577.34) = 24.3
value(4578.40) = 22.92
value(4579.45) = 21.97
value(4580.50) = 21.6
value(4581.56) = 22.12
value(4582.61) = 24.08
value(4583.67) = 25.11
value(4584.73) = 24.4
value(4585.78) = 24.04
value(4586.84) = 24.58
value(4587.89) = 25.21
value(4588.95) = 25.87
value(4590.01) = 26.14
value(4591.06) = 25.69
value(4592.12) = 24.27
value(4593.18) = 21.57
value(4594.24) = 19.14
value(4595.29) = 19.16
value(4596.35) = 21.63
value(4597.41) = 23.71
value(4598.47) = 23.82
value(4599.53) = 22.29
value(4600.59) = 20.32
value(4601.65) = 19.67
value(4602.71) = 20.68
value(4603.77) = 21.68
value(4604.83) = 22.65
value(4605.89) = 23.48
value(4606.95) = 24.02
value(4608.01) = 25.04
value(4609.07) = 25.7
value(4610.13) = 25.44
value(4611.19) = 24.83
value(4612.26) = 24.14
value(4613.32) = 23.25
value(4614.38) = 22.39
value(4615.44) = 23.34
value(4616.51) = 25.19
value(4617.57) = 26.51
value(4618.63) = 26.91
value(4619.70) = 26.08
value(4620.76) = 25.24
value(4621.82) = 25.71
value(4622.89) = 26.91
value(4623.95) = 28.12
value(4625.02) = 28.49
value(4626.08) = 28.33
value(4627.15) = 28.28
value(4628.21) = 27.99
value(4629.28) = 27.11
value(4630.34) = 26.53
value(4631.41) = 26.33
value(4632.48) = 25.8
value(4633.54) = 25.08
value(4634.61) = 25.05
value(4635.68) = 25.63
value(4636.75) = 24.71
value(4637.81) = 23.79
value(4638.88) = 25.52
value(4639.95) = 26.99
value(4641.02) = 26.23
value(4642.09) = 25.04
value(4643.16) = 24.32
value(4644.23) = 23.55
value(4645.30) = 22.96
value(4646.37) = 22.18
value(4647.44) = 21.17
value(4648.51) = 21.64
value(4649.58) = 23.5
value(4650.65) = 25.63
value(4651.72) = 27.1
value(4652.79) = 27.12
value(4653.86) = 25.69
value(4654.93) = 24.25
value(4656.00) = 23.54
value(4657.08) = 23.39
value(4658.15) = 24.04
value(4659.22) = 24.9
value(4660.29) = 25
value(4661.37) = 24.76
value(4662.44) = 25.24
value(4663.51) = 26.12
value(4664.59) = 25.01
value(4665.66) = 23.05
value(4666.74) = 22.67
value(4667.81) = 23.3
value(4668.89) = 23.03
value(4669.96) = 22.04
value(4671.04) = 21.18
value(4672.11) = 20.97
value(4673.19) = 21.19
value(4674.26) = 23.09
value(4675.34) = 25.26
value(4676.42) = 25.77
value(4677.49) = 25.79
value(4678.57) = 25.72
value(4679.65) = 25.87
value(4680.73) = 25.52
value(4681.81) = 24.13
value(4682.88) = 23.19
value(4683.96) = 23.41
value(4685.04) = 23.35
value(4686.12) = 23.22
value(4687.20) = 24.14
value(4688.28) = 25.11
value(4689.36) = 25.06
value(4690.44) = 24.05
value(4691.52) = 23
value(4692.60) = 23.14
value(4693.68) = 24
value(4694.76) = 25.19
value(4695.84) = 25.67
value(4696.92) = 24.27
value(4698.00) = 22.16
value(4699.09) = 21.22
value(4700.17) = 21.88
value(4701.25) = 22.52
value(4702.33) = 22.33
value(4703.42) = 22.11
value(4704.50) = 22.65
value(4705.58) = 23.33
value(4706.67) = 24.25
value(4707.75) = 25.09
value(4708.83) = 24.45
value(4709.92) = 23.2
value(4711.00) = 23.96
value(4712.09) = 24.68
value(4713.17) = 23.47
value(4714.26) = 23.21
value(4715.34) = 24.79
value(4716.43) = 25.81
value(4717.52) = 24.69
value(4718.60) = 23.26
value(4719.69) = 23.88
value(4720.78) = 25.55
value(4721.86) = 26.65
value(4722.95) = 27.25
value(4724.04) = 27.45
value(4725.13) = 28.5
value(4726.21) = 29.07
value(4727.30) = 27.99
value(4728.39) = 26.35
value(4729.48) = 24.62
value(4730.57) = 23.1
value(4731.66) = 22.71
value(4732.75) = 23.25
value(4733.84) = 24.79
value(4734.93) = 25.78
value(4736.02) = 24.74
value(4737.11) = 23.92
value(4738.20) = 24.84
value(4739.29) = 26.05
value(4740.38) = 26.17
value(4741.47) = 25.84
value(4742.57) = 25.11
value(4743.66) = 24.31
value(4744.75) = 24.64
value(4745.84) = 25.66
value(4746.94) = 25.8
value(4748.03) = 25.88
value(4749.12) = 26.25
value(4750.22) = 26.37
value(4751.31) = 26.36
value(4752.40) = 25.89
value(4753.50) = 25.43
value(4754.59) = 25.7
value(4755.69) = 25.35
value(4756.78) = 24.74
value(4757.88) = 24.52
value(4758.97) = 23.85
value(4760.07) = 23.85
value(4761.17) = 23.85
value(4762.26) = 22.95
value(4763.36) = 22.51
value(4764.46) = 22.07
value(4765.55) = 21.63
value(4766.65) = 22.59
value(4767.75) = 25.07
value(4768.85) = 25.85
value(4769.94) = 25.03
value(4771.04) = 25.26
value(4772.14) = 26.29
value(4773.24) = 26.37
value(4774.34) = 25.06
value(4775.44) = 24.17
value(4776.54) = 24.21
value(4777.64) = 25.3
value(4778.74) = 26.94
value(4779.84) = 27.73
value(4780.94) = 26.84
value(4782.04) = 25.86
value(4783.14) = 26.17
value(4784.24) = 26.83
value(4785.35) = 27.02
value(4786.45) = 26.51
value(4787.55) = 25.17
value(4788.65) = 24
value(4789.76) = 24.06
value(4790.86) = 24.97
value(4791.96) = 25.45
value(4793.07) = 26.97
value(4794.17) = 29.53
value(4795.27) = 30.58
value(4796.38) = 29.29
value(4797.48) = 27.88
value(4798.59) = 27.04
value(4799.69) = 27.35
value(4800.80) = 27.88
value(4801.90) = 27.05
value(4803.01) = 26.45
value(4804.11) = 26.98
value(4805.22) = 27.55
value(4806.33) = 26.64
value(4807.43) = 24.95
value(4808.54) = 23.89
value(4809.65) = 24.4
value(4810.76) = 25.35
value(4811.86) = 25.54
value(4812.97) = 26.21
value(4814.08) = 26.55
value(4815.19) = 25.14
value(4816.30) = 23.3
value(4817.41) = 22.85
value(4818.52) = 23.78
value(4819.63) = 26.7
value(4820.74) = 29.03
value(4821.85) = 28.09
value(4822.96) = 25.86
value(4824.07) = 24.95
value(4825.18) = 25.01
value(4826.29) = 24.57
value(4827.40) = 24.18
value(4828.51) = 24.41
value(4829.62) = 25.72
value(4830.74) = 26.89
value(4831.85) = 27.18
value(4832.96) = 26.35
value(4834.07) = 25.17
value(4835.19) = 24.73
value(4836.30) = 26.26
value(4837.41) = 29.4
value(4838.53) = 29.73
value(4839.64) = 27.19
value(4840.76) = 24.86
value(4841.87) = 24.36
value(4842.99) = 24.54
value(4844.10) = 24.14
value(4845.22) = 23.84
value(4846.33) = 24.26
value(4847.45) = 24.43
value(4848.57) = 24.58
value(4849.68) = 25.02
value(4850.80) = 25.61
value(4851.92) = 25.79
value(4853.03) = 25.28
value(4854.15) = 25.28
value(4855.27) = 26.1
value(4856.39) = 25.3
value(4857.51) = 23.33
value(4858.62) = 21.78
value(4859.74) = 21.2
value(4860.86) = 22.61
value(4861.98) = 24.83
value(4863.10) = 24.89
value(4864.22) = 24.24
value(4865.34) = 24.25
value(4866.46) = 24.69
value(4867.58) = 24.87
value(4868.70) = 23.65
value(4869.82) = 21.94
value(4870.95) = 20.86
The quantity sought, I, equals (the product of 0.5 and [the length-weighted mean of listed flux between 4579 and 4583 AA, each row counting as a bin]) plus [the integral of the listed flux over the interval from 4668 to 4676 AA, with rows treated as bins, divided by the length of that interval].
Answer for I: 33.68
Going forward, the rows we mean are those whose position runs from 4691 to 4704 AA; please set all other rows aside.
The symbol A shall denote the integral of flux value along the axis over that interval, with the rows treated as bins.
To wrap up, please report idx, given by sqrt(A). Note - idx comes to 17.3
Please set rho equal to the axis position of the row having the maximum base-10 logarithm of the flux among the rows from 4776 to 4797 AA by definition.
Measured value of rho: 4795.27 AA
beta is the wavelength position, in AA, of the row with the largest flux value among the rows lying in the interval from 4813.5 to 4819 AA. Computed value 4814.08 AA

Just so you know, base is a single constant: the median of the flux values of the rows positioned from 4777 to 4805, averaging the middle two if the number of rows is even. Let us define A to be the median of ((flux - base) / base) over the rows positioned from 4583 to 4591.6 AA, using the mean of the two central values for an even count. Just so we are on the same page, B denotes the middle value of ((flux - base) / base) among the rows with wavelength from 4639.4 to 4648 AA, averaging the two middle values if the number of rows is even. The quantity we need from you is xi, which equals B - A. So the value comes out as -0.05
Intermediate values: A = -0.066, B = -0.11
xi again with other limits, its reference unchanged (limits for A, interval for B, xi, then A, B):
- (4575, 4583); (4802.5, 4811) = 0.09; -0.128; -0.04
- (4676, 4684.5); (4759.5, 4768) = -0.11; -0.049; -0.15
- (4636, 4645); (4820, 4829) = 0.00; -0.077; -0.07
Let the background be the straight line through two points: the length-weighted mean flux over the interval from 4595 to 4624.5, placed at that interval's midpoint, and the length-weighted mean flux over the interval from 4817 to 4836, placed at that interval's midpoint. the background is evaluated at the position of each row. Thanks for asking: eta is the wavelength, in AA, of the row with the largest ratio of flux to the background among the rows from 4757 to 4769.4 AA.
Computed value 4768.85 AA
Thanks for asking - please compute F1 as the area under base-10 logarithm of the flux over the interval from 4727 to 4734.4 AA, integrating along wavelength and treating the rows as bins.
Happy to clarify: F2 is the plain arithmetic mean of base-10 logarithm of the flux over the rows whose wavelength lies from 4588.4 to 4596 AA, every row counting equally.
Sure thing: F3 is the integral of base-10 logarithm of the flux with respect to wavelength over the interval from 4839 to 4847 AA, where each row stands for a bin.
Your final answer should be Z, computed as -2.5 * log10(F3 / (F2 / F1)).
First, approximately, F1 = 10.3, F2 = 1.36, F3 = 11.2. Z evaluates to -4.81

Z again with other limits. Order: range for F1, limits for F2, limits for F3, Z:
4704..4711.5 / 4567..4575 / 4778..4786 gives -4.83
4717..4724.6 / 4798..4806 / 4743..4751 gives -4.81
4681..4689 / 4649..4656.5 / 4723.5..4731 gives -4.81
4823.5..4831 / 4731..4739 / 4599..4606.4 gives -4.68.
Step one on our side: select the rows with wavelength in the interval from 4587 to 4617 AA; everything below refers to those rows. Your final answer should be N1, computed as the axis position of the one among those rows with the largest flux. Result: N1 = 4590.01 AA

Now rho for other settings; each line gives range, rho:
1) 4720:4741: 4726.21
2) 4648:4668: 4652.79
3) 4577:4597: 4590.01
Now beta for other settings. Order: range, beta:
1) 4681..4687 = 4681.81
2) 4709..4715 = 4712.09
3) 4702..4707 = 4706.67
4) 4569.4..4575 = 4574.18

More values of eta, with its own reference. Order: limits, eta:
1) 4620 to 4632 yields 4625.02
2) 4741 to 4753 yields 4750.22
